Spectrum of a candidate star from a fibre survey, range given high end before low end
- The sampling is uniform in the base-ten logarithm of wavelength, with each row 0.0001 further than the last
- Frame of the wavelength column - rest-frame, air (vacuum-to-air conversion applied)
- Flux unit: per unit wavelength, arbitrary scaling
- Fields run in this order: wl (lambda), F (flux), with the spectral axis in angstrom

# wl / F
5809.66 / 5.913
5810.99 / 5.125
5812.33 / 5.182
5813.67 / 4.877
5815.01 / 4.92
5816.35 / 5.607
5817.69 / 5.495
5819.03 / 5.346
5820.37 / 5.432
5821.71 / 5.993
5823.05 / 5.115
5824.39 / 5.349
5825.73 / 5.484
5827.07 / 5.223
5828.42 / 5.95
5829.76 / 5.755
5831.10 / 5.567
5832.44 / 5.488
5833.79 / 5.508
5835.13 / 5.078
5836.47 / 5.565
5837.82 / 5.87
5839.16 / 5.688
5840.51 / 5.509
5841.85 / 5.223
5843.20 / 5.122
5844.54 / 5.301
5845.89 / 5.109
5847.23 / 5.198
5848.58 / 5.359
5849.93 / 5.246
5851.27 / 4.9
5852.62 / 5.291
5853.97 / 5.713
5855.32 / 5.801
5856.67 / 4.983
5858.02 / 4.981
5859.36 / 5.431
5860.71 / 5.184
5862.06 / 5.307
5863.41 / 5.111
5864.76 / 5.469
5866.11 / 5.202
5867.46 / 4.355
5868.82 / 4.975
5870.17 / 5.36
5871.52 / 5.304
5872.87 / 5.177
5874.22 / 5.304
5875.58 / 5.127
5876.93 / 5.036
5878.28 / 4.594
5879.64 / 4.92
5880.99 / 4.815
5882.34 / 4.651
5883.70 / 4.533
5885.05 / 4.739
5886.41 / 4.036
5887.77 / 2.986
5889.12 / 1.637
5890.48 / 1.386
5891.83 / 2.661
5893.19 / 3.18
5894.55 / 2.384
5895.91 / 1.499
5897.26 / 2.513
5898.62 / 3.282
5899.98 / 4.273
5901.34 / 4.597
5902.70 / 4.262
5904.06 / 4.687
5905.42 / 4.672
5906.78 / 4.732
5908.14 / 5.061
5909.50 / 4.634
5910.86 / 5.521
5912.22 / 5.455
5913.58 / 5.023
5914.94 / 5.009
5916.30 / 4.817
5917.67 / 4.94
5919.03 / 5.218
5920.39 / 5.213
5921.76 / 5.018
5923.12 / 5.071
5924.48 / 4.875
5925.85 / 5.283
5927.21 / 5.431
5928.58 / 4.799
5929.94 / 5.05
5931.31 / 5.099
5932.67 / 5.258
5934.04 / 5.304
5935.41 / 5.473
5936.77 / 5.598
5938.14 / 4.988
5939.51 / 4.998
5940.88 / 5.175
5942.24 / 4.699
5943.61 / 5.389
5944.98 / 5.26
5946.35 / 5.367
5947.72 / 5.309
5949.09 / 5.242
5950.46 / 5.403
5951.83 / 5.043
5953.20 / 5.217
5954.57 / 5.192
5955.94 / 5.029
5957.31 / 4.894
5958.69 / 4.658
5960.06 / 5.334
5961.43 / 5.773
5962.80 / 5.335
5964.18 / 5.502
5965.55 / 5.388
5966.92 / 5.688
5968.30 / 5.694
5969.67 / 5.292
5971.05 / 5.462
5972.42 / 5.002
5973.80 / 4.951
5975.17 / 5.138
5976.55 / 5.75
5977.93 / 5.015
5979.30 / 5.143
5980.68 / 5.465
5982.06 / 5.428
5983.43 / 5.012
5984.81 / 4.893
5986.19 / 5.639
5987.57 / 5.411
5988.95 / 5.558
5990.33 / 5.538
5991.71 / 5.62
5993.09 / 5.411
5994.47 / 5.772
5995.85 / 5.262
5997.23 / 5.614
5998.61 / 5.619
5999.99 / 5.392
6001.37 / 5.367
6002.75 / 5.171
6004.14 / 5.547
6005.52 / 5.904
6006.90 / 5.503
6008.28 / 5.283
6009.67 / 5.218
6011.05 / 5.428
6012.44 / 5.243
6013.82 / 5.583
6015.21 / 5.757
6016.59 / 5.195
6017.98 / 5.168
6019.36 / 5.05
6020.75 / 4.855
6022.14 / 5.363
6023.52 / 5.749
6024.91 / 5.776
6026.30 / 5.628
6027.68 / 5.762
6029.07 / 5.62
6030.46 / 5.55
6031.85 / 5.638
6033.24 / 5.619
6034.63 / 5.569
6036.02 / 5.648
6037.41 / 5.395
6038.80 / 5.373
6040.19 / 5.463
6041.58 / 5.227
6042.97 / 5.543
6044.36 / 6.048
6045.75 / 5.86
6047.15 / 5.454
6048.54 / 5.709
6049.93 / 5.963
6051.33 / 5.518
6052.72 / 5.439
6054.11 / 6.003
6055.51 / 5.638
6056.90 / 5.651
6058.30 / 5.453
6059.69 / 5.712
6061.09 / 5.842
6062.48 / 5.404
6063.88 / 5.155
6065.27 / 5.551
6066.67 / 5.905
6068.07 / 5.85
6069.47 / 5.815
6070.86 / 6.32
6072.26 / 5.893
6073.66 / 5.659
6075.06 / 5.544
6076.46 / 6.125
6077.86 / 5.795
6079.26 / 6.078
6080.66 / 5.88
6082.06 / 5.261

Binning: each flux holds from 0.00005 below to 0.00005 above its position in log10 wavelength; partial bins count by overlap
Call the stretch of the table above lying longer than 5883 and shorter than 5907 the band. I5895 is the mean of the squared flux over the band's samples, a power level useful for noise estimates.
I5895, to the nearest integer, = 13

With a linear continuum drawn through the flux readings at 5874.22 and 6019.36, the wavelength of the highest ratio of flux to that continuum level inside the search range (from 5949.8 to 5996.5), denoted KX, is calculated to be 5994.47 angstrom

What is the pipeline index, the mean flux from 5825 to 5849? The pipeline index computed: 5.44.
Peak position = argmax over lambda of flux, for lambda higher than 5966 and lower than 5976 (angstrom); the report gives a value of 5968.30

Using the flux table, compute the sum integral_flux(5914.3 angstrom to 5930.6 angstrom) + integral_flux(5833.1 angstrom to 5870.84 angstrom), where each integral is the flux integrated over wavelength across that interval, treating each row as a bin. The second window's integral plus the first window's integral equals 282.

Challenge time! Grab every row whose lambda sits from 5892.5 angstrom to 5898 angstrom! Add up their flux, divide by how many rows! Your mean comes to 2.4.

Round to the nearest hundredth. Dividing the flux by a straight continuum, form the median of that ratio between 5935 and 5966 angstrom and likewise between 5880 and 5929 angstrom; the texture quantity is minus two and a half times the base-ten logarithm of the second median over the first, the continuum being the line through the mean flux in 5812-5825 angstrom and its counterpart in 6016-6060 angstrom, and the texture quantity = 0.11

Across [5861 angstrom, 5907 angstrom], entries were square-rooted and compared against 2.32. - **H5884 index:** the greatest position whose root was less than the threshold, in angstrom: 5906.78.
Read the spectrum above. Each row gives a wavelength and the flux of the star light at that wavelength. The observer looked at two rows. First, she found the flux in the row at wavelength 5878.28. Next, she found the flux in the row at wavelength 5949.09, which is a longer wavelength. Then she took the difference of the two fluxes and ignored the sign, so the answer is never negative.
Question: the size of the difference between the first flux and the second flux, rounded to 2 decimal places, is 0.65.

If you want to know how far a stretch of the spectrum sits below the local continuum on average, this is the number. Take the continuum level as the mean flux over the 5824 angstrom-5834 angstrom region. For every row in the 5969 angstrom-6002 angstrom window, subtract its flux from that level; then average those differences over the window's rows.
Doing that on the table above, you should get 0.18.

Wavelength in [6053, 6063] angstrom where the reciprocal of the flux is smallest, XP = 6054.11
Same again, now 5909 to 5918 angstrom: 5910.86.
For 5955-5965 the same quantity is 5961.43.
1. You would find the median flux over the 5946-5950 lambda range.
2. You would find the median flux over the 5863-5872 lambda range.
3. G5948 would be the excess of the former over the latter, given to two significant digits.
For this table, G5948 0.11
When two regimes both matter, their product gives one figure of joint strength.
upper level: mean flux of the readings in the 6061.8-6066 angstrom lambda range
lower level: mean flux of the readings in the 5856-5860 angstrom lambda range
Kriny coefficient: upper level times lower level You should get 27.6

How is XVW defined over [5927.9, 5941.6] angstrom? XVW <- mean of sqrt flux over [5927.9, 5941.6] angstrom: 2.27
